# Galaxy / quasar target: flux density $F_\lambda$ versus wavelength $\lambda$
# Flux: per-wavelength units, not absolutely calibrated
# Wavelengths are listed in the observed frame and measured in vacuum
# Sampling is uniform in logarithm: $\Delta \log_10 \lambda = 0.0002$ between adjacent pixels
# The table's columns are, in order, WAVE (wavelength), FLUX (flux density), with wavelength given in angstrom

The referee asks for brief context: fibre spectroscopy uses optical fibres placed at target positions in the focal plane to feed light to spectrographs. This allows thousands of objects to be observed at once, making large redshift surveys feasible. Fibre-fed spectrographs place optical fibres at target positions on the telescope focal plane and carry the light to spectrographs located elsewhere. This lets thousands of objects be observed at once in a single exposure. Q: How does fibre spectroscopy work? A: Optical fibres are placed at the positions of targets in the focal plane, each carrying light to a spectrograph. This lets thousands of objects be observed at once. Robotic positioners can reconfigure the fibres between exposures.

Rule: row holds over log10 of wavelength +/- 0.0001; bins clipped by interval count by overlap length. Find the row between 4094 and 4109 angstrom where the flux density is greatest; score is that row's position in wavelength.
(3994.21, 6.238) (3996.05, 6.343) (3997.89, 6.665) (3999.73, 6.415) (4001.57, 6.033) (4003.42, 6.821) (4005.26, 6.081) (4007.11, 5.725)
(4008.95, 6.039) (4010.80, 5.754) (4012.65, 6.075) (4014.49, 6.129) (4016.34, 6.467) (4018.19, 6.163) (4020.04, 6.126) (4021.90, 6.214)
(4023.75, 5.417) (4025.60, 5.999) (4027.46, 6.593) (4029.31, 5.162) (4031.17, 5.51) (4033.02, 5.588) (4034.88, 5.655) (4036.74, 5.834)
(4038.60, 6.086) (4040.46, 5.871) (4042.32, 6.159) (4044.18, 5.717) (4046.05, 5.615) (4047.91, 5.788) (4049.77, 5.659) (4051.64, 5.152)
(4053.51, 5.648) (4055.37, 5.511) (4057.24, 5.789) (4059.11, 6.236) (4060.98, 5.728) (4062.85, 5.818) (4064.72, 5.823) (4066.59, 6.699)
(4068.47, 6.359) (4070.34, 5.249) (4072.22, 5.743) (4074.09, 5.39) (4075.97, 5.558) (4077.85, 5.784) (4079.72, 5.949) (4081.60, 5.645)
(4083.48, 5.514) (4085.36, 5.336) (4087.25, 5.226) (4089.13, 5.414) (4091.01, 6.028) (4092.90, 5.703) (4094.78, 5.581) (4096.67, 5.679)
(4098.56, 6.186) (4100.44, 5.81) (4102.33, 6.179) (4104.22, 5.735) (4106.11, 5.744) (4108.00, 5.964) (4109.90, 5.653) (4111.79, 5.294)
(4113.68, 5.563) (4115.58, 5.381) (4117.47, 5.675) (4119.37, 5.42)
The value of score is 4098.56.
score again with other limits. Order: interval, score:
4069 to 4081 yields 4079.72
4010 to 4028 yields 4027.46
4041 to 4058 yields 4042.32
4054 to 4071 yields 4066.59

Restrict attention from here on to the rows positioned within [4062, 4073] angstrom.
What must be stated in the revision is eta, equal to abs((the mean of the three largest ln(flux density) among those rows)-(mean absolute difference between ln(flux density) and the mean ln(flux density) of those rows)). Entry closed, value 1.77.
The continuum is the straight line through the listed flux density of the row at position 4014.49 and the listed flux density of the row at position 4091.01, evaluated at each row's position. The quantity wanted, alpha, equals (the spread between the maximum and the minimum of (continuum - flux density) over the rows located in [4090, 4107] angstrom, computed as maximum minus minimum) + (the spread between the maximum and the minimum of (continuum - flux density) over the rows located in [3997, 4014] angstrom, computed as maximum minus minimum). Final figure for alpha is 1.70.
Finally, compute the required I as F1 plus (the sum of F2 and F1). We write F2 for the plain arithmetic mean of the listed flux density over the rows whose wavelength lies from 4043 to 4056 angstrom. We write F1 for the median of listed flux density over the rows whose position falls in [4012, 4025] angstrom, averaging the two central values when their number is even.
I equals 17.8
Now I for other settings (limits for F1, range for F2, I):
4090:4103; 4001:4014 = 17.7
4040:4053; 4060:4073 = 17.4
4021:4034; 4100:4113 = 16.9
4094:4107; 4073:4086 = 17.1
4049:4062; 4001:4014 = 17.4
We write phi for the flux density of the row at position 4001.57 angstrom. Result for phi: 6.033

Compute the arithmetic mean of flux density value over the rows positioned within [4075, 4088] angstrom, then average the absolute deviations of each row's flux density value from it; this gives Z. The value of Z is 0.188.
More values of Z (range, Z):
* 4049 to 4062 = 0.208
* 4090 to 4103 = 0.214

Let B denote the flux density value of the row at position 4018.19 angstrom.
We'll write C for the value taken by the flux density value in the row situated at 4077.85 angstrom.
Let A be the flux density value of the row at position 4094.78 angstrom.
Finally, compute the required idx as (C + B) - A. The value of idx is 6.37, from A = 5.581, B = 6.163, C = 5.784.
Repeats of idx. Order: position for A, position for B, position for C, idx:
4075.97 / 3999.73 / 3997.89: 7.52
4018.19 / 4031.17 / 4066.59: 6.05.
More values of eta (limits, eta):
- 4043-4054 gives 1.72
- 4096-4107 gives 1.77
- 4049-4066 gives 1.75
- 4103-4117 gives 1.73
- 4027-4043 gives 1.78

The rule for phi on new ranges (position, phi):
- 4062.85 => 5.818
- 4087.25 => 5.226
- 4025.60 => 5.999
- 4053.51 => 5.648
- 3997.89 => 6.665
